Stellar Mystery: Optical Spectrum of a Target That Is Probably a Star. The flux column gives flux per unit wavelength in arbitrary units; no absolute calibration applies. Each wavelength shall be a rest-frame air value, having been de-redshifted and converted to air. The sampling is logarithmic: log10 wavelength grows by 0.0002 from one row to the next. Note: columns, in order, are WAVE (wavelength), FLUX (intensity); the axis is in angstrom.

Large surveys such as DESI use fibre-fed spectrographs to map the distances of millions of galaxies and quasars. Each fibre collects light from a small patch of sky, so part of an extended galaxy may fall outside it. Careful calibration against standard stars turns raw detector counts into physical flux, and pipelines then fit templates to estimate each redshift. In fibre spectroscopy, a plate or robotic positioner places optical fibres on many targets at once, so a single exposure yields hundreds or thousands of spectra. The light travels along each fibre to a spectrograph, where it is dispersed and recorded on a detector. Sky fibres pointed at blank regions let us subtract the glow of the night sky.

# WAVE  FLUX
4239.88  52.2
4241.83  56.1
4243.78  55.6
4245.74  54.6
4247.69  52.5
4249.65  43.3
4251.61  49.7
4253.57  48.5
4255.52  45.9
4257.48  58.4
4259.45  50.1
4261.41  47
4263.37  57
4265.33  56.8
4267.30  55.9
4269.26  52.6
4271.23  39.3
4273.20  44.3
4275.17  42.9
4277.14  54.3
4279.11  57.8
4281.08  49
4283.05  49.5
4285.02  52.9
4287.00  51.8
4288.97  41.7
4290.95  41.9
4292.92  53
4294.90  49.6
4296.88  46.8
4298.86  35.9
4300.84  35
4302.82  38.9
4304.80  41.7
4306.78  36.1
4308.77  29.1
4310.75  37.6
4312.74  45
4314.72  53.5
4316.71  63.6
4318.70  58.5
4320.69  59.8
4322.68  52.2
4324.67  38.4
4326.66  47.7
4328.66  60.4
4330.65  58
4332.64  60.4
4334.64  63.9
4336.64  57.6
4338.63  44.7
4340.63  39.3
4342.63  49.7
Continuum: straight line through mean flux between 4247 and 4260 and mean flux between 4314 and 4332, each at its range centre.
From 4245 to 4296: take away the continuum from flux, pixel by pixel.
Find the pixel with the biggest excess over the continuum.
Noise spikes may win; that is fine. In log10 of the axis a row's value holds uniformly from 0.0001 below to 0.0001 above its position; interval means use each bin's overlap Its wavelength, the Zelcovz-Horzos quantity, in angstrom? 4257.48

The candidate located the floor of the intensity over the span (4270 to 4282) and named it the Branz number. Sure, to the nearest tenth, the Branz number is 39.3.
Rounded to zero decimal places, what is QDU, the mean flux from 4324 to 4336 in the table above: 55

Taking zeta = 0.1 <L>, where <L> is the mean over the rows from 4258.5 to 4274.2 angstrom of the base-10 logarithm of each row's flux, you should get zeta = 0.170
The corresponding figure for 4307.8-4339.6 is 0.171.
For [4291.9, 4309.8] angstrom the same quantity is 0.160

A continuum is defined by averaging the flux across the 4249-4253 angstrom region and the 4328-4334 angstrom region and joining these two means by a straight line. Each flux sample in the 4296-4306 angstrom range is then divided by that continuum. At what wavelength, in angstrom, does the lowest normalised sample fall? 4300.84 angstrom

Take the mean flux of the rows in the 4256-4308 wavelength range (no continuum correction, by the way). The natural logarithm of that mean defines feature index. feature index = 3.86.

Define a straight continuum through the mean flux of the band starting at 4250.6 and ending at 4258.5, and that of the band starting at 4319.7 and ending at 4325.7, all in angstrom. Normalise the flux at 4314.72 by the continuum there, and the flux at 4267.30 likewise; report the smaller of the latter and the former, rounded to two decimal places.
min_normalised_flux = 1.07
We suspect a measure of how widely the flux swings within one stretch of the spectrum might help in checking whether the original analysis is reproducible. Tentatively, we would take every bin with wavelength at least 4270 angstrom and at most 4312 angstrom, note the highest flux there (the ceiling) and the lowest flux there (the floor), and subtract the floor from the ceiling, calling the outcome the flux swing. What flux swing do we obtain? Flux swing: 29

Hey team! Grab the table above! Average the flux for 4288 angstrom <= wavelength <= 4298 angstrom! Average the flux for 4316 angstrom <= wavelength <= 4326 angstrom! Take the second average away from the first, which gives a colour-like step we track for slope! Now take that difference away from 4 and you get 12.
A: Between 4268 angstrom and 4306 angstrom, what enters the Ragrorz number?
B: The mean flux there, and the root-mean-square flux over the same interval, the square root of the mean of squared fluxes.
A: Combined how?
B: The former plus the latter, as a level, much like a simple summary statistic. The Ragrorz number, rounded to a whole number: 93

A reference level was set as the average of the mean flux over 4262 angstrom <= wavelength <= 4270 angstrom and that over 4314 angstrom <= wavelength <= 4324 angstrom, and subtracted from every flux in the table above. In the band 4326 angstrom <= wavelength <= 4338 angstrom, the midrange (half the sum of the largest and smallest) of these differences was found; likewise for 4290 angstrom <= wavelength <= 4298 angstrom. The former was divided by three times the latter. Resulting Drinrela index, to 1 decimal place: 0.0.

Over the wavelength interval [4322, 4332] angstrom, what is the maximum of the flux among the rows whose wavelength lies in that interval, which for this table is 60.4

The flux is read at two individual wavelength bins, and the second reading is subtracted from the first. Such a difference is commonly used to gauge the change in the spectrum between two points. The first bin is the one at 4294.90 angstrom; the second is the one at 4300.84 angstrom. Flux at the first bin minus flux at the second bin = 15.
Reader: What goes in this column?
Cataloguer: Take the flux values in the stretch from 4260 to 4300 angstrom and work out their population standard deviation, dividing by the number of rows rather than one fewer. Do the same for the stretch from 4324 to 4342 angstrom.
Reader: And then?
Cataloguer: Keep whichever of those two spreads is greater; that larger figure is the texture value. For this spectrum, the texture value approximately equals 9.2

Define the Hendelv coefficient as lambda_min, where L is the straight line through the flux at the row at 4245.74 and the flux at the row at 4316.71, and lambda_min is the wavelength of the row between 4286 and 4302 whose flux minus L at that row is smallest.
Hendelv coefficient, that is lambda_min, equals 4300.84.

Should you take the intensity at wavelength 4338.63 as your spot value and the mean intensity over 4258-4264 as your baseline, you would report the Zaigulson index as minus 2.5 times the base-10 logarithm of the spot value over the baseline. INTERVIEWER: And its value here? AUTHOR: 0.15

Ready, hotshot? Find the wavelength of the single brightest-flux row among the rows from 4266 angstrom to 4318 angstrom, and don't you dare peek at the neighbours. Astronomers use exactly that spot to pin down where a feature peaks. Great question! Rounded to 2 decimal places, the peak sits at 4316.71 angstrom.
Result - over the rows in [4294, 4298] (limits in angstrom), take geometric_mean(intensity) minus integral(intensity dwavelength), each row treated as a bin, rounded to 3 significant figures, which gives -143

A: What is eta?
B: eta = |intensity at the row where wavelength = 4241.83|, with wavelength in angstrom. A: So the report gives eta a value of 56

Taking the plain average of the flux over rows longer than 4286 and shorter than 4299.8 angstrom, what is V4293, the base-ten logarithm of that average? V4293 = 1.66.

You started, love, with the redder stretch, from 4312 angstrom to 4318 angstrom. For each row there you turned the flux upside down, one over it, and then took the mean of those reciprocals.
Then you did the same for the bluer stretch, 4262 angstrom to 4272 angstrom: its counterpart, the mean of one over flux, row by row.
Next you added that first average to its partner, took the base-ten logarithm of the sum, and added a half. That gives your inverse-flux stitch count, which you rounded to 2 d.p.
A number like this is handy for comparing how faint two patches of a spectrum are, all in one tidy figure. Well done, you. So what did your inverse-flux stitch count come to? -0.92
